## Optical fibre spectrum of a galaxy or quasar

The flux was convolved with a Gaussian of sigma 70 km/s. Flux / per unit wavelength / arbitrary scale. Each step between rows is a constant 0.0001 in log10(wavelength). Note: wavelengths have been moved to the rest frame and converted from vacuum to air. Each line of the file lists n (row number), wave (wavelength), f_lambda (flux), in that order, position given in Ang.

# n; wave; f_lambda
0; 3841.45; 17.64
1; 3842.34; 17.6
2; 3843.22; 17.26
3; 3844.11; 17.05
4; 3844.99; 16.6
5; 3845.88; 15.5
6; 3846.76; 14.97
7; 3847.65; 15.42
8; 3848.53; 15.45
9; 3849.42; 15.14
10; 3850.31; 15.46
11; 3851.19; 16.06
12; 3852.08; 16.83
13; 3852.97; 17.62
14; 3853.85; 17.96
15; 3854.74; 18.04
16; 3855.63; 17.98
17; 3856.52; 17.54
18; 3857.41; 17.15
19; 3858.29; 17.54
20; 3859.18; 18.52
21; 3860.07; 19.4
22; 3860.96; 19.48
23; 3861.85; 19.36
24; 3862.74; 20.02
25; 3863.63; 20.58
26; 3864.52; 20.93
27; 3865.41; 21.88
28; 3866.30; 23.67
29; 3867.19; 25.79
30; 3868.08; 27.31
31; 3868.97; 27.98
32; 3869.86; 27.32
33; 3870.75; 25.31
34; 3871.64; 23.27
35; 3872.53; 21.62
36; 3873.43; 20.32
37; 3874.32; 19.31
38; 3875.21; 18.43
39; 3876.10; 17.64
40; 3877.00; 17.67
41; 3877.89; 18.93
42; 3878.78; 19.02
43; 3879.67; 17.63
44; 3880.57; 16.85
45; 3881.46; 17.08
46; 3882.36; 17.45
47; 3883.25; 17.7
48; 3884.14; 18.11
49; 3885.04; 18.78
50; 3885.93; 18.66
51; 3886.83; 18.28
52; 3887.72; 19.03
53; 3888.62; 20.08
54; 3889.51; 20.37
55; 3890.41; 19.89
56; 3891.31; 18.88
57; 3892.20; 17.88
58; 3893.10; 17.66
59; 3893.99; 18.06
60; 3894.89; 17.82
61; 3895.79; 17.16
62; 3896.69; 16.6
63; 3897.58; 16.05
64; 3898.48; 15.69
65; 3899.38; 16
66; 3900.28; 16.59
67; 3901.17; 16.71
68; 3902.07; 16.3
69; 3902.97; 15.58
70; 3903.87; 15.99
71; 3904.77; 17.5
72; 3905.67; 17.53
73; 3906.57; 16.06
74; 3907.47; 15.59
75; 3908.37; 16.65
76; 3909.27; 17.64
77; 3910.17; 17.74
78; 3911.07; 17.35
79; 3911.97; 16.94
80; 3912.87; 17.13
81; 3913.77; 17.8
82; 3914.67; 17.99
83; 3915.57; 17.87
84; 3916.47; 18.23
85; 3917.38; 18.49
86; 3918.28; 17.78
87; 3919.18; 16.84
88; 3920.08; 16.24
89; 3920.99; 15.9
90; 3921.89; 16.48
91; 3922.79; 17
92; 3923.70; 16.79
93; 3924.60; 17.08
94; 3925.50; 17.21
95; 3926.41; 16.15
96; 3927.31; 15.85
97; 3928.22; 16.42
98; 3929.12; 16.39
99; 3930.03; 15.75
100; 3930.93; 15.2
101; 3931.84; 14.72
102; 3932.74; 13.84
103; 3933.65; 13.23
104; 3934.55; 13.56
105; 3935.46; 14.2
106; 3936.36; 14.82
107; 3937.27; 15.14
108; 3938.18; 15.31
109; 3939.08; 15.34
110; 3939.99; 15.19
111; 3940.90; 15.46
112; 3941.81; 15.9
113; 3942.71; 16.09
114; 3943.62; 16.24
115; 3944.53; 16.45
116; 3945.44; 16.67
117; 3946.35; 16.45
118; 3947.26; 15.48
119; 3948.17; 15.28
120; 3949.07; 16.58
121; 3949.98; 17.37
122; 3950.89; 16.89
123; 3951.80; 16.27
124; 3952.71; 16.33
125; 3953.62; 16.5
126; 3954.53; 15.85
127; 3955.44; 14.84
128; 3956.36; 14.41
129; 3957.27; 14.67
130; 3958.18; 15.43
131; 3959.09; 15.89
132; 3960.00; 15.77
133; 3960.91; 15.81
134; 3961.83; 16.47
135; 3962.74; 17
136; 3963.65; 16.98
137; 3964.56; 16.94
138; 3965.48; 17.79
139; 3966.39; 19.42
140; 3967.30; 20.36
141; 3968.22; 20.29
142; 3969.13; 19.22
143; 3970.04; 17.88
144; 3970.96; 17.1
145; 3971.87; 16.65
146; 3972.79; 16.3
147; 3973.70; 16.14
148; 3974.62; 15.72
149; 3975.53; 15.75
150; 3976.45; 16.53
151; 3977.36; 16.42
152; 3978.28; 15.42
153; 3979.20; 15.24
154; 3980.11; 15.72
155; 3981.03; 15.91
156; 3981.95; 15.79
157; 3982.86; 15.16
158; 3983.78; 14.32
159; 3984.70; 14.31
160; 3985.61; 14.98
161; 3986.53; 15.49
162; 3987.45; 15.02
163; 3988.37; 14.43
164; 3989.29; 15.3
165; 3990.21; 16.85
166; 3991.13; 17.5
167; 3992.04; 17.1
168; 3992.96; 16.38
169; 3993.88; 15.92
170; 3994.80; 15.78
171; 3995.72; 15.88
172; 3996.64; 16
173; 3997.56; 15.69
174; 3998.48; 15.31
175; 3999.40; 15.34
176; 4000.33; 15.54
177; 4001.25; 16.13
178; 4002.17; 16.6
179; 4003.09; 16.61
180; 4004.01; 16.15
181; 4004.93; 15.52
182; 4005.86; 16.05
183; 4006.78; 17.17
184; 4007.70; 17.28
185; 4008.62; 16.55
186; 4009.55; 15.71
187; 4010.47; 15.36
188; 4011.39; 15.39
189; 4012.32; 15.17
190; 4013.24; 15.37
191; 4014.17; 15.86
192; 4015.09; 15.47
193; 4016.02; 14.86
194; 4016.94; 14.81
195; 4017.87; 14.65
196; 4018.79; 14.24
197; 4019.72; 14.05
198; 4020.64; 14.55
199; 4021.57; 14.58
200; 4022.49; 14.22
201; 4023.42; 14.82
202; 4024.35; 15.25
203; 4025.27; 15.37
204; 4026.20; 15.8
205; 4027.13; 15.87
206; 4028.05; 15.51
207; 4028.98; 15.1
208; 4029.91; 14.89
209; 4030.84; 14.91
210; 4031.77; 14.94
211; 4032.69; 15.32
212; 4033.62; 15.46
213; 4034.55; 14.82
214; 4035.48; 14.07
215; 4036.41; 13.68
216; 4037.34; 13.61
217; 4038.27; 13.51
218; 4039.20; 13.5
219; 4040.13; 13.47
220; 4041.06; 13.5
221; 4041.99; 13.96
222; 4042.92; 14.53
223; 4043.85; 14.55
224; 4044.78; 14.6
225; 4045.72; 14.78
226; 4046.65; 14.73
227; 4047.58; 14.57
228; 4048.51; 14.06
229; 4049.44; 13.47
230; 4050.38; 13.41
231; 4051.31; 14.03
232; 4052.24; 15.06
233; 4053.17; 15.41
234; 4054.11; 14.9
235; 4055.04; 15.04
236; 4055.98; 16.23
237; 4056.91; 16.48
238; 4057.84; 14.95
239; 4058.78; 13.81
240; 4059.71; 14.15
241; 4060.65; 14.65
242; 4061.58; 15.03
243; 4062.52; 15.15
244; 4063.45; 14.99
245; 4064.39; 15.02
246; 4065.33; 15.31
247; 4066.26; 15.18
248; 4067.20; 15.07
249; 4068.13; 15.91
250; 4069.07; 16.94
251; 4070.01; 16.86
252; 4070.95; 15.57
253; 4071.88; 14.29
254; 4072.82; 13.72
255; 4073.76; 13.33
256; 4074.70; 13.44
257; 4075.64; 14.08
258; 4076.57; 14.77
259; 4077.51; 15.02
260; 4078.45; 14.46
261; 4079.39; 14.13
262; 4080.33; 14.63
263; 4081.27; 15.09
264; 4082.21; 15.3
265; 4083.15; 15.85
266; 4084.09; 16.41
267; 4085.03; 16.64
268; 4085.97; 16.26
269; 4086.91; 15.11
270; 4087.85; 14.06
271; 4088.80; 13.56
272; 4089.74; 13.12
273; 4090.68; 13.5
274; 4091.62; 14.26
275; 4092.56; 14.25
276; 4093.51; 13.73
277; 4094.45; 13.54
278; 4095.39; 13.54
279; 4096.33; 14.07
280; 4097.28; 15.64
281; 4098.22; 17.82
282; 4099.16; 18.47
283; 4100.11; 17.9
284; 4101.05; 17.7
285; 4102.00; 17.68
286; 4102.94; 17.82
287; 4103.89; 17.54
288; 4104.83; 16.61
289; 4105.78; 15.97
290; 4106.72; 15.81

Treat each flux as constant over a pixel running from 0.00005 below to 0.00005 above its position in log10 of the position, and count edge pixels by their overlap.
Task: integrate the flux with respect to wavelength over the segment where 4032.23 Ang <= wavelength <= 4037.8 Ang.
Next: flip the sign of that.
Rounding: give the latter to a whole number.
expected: -81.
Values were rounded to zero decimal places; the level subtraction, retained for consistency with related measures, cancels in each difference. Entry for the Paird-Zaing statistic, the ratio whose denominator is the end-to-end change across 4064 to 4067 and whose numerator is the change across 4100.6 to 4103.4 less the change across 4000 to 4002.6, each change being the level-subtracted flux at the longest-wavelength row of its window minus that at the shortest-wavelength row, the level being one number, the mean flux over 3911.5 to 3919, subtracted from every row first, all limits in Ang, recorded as -6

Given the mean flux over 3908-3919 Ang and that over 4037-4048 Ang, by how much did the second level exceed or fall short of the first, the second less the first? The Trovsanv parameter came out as -3.5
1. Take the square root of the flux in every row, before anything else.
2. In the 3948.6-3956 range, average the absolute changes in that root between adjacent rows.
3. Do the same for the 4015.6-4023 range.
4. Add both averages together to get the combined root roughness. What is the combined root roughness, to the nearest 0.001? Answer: 0.099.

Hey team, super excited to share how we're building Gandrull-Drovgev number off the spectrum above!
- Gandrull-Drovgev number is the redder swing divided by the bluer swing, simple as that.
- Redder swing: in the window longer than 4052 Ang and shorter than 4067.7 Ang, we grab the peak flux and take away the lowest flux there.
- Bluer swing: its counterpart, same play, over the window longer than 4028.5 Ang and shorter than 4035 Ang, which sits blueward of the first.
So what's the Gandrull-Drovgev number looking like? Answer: 4.2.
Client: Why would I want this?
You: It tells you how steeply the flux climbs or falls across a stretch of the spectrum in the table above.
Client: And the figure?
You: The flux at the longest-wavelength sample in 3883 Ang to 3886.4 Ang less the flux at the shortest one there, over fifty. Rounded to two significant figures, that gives 0.019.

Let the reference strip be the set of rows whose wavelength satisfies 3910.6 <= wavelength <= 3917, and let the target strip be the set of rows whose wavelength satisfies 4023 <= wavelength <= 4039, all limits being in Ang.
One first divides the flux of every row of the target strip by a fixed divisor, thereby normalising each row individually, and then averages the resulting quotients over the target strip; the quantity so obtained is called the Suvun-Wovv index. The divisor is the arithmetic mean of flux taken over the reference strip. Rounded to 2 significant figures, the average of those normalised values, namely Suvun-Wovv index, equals 0.84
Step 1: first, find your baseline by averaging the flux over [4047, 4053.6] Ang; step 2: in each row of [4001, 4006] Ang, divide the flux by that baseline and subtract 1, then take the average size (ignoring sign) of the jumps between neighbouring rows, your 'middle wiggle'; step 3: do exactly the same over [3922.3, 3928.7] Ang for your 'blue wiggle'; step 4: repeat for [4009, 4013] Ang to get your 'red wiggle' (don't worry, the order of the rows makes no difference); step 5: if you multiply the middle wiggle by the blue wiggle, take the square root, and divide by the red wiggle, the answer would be 2.1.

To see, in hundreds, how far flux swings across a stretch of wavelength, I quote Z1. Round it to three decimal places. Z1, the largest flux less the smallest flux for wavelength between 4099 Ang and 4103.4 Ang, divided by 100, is 0.008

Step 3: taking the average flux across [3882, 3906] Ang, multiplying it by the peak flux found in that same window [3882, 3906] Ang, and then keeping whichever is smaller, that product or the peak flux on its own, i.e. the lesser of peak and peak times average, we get 20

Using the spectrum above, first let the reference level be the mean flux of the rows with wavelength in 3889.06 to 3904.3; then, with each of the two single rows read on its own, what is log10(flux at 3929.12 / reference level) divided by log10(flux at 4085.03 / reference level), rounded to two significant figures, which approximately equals 1.4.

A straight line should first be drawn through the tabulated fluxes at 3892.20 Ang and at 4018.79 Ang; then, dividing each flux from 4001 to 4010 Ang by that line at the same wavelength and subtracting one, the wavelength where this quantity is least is 4004.93 Ang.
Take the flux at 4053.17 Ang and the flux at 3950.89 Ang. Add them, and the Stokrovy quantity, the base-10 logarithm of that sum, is 1.51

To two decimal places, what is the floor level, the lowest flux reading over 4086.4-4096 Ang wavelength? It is 13.12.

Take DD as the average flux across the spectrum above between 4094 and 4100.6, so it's 15.9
